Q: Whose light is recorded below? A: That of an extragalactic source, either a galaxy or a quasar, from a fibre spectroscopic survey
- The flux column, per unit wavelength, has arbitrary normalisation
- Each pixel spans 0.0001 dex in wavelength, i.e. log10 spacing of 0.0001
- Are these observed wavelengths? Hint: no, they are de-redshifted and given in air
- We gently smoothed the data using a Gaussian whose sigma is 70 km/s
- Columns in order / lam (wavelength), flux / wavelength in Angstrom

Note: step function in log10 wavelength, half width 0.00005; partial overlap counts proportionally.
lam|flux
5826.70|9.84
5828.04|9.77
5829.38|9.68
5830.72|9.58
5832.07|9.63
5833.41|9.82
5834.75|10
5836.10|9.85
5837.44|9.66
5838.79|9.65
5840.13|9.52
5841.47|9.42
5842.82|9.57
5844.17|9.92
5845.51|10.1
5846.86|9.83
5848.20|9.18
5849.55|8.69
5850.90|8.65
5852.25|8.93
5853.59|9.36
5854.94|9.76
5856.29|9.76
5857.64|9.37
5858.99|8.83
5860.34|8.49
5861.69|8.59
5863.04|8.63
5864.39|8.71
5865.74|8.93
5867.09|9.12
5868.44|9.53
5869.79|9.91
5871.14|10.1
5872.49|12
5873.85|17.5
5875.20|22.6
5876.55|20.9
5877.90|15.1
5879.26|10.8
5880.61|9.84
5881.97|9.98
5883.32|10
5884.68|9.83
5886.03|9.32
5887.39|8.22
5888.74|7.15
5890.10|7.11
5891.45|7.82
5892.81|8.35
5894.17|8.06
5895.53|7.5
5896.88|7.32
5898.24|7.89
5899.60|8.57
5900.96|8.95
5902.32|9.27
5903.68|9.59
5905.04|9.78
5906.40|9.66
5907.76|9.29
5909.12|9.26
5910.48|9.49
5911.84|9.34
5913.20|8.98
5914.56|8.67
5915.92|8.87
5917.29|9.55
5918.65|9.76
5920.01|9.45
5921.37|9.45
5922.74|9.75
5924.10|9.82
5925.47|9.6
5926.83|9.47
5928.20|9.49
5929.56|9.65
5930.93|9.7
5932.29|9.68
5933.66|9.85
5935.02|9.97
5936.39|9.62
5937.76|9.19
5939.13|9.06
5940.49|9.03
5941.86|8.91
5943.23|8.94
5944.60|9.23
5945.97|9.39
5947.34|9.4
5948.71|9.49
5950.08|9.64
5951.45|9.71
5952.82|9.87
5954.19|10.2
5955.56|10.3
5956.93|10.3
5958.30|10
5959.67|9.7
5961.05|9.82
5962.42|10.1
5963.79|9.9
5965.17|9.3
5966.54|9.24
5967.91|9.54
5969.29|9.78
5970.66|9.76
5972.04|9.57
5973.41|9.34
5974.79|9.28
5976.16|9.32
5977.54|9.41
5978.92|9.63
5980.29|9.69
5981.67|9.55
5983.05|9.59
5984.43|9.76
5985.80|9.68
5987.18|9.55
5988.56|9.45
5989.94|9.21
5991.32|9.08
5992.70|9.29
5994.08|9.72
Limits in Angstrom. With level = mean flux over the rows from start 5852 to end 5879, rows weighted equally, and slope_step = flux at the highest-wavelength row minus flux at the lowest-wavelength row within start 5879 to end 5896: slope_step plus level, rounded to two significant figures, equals 8.0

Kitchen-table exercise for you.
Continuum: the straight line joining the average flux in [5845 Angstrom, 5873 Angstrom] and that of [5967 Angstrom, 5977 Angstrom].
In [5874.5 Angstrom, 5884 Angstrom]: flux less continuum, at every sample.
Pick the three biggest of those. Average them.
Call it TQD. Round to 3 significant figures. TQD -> 10.2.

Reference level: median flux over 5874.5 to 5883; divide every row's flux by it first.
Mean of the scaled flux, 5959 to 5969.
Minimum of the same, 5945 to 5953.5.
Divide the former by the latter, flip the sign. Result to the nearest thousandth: -1.028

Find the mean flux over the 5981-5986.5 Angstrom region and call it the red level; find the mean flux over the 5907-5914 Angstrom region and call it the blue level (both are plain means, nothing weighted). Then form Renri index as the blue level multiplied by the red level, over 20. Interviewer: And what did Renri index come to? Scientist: 4.47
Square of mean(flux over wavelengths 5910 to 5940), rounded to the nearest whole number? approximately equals 90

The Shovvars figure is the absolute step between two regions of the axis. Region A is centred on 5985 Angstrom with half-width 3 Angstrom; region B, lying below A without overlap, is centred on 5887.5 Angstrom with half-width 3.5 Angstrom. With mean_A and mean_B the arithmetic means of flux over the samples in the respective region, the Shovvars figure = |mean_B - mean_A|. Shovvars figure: 1.32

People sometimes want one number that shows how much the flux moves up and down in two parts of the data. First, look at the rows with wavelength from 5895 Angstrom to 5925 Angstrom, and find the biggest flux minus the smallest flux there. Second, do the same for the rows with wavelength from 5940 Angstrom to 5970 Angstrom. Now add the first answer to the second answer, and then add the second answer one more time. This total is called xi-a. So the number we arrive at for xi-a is 5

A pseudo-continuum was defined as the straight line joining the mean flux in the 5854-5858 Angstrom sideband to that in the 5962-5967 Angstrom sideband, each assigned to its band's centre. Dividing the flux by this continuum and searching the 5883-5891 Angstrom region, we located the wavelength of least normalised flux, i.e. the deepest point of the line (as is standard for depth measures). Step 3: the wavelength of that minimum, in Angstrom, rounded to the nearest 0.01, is 5890.10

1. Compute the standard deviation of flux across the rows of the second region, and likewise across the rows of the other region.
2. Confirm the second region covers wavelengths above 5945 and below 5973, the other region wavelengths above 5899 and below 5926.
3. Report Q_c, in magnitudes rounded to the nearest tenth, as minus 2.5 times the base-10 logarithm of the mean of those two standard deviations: 1.2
